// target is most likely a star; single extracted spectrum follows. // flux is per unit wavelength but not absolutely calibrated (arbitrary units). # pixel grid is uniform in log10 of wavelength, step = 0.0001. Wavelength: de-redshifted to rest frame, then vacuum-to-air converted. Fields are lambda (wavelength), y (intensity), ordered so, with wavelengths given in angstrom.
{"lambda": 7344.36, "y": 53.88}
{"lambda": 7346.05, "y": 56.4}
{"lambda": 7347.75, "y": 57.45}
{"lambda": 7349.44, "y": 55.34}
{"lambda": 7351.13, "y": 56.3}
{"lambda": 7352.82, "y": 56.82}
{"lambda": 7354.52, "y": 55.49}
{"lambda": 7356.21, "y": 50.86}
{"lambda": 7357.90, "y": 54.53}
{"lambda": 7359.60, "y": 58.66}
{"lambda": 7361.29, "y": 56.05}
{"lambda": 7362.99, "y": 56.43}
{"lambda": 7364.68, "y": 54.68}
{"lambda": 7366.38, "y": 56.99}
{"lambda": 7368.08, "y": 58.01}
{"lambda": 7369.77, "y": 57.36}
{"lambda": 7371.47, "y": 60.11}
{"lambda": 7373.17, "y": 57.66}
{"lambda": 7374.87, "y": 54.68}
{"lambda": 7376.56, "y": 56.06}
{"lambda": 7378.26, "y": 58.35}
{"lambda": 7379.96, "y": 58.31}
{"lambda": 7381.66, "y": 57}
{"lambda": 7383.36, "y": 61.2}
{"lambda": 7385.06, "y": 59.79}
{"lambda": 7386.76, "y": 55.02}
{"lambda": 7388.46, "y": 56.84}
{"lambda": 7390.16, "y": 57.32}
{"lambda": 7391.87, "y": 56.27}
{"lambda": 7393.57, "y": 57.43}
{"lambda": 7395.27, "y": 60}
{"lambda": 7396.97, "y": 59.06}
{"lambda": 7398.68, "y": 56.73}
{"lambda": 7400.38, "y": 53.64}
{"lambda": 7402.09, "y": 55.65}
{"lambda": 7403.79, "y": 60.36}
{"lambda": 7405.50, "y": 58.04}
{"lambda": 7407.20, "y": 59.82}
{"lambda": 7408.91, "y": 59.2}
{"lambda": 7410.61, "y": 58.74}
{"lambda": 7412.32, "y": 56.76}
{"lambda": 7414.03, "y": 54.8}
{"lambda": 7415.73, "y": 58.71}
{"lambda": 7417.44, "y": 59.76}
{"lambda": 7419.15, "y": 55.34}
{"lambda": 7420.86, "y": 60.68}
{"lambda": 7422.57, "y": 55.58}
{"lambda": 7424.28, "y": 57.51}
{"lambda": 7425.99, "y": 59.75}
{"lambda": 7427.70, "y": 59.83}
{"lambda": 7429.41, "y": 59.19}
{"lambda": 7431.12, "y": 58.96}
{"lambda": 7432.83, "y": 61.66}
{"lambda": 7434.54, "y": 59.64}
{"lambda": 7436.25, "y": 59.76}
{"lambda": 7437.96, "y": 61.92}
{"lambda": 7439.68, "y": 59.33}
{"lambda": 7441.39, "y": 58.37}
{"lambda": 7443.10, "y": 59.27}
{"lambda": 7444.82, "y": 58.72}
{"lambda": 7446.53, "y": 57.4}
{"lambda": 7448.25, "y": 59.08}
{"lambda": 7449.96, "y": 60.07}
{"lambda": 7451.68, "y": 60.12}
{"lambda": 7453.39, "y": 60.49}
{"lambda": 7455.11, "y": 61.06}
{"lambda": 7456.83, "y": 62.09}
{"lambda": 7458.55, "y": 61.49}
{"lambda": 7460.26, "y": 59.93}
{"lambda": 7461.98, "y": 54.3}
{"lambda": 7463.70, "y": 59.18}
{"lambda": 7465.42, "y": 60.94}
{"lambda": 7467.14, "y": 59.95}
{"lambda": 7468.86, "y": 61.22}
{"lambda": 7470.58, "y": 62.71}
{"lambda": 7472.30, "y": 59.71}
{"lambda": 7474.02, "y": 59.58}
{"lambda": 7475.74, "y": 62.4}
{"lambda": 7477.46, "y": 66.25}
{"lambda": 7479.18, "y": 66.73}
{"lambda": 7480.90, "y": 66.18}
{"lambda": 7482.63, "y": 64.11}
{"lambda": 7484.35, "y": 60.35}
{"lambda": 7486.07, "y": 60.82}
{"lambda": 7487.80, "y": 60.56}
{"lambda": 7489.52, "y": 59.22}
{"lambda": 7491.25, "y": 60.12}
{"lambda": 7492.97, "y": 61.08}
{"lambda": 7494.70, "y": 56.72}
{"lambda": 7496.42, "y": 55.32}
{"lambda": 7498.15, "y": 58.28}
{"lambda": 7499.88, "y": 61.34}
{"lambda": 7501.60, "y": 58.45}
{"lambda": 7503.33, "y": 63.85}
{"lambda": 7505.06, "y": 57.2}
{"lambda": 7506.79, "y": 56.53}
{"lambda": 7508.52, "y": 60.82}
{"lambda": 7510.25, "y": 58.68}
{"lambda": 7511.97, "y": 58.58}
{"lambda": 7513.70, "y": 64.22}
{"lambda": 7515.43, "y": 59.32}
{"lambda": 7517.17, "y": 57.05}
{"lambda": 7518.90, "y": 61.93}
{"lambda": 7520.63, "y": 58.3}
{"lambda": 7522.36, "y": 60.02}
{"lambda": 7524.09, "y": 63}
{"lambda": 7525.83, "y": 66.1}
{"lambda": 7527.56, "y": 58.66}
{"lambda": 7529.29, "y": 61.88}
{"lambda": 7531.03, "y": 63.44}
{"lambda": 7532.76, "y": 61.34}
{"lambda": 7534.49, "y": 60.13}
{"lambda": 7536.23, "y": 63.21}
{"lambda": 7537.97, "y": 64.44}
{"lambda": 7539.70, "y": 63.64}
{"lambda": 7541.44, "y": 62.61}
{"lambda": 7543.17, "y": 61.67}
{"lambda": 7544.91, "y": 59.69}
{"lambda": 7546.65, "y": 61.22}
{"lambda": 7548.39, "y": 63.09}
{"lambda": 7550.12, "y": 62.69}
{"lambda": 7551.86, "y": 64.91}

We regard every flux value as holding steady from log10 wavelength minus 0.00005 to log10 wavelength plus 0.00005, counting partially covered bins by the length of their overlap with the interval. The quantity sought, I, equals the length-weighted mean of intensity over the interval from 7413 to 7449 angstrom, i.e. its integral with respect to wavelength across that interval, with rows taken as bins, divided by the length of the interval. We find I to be 58.8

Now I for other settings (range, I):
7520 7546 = 61.9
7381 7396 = 57.9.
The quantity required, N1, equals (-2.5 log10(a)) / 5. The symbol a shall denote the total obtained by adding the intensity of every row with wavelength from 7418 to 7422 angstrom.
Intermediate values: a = 116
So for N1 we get -1.03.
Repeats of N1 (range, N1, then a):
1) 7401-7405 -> -1.03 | 116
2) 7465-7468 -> -1.04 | 121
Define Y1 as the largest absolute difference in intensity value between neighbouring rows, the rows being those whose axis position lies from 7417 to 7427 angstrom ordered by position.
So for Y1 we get 5.3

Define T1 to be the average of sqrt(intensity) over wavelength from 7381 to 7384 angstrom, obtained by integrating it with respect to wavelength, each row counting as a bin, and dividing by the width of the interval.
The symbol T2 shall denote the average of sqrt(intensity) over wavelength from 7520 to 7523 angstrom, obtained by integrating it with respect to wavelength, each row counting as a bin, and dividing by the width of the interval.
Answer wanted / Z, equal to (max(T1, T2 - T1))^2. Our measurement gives 59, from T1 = 7.69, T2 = 7.70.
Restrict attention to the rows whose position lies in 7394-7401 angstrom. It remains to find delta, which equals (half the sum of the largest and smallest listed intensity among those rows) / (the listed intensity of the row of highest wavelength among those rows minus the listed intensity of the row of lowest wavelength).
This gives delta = -9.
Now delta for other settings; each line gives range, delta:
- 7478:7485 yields -10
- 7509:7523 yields 45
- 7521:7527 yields 10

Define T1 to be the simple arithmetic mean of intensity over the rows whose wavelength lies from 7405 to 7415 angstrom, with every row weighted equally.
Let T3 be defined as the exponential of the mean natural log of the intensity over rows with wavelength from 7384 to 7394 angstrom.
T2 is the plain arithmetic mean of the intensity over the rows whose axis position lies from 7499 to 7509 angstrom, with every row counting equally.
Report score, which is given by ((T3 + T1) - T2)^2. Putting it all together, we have 3057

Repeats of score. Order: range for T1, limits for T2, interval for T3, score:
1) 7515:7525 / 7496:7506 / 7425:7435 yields 3684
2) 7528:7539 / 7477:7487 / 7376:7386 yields 3222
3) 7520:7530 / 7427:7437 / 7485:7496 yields 3748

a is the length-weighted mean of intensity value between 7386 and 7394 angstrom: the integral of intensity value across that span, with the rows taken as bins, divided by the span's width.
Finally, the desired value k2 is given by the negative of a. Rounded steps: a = 56.5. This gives -56.5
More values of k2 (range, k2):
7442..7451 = -58.9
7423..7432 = -58.9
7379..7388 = -58.2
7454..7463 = -59.7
